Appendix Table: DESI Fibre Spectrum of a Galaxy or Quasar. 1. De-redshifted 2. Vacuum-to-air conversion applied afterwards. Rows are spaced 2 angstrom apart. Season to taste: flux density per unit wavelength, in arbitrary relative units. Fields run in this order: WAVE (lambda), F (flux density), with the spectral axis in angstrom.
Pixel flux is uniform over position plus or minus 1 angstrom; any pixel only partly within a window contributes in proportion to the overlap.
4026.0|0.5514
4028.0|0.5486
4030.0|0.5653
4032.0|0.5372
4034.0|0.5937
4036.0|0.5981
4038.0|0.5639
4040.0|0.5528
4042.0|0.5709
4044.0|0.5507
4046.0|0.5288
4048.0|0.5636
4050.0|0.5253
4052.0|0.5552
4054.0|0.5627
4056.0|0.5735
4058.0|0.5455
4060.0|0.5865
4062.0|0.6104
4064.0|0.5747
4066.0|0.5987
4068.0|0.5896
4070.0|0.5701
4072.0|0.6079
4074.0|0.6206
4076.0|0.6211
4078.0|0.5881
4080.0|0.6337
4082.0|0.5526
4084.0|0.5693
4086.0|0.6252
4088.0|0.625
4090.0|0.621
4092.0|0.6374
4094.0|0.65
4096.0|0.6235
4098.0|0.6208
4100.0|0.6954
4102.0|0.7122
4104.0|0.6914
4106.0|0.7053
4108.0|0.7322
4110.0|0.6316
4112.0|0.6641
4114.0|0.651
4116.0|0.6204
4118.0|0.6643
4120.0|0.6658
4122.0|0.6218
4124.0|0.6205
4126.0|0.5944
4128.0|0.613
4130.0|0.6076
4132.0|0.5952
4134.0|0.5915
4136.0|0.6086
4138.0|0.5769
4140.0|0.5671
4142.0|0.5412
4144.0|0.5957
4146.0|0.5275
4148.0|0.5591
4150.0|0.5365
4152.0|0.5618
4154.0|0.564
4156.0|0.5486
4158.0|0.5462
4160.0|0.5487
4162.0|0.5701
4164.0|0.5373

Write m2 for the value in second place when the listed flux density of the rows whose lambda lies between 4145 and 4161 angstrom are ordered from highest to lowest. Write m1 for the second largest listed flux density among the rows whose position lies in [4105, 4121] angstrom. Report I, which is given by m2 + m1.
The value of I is 1.27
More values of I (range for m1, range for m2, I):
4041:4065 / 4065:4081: 1.21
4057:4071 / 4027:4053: 1.19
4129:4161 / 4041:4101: 1.26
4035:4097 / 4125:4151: 1.25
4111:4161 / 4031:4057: 1.26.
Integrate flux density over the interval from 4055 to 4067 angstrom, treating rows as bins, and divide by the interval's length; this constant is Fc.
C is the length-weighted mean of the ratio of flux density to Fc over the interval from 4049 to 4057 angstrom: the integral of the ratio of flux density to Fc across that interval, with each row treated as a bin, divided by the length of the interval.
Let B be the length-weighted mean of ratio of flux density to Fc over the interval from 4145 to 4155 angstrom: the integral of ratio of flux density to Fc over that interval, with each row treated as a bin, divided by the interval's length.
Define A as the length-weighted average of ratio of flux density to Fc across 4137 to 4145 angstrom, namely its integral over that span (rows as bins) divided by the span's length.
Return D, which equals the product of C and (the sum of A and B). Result 1.84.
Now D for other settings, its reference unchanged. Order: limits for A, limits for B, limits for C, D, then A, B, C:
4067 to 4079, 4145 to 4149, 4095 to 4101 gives 2.18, 1.031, 0.93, 1.11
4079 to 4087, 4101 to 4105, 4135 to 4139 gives 2.27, 1.023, 1.21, 1.02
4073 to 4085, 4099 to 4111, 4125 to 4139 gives 2.29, 1.028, 1.19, 1.03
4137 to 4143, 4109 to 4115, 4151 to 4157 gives 2.00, 0.966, 1.12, 0.96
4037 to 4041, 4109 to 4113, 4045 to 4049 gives 1.95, 0.960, 1.11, 0.94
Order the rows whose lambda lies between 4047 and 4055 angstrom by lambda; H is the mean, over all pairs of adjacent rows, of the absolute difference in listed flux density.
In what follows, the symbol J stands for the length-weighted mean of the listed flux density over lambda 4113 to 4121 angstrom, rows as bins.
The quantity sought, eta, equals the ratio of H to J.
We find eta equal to 0.039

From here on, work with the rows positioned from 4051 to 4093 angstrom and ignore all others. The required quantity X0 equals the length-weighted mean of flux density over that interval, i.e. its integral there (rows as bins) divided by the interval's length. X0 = 0.594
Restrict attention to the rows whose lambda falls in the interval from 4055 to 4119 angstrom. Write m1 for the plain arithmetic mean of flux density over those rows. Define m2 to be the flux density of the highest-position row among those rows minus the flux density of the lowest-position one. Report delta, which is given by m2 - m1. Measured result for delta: -0.53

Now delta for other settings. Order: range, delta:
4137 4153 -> -0.57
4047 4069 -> -0.55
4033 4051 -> -0.63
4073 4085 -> -0.65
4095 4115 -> -0.65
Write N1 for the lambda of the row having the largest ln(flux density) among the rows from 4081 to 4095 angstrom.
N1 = 4094.0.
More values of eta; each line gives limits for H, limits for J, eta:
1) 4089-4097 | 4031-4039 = 0.032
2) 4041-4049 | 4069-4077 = 0.042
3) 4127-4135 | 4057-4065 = 0.012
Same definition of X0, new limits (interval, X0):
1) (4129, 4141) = 0.591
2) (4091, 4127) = 0.656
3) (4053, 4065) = 0.576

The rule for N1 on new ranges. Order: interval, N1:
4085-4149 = 4108.0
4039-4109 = 4108.0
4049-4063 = 4062.0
